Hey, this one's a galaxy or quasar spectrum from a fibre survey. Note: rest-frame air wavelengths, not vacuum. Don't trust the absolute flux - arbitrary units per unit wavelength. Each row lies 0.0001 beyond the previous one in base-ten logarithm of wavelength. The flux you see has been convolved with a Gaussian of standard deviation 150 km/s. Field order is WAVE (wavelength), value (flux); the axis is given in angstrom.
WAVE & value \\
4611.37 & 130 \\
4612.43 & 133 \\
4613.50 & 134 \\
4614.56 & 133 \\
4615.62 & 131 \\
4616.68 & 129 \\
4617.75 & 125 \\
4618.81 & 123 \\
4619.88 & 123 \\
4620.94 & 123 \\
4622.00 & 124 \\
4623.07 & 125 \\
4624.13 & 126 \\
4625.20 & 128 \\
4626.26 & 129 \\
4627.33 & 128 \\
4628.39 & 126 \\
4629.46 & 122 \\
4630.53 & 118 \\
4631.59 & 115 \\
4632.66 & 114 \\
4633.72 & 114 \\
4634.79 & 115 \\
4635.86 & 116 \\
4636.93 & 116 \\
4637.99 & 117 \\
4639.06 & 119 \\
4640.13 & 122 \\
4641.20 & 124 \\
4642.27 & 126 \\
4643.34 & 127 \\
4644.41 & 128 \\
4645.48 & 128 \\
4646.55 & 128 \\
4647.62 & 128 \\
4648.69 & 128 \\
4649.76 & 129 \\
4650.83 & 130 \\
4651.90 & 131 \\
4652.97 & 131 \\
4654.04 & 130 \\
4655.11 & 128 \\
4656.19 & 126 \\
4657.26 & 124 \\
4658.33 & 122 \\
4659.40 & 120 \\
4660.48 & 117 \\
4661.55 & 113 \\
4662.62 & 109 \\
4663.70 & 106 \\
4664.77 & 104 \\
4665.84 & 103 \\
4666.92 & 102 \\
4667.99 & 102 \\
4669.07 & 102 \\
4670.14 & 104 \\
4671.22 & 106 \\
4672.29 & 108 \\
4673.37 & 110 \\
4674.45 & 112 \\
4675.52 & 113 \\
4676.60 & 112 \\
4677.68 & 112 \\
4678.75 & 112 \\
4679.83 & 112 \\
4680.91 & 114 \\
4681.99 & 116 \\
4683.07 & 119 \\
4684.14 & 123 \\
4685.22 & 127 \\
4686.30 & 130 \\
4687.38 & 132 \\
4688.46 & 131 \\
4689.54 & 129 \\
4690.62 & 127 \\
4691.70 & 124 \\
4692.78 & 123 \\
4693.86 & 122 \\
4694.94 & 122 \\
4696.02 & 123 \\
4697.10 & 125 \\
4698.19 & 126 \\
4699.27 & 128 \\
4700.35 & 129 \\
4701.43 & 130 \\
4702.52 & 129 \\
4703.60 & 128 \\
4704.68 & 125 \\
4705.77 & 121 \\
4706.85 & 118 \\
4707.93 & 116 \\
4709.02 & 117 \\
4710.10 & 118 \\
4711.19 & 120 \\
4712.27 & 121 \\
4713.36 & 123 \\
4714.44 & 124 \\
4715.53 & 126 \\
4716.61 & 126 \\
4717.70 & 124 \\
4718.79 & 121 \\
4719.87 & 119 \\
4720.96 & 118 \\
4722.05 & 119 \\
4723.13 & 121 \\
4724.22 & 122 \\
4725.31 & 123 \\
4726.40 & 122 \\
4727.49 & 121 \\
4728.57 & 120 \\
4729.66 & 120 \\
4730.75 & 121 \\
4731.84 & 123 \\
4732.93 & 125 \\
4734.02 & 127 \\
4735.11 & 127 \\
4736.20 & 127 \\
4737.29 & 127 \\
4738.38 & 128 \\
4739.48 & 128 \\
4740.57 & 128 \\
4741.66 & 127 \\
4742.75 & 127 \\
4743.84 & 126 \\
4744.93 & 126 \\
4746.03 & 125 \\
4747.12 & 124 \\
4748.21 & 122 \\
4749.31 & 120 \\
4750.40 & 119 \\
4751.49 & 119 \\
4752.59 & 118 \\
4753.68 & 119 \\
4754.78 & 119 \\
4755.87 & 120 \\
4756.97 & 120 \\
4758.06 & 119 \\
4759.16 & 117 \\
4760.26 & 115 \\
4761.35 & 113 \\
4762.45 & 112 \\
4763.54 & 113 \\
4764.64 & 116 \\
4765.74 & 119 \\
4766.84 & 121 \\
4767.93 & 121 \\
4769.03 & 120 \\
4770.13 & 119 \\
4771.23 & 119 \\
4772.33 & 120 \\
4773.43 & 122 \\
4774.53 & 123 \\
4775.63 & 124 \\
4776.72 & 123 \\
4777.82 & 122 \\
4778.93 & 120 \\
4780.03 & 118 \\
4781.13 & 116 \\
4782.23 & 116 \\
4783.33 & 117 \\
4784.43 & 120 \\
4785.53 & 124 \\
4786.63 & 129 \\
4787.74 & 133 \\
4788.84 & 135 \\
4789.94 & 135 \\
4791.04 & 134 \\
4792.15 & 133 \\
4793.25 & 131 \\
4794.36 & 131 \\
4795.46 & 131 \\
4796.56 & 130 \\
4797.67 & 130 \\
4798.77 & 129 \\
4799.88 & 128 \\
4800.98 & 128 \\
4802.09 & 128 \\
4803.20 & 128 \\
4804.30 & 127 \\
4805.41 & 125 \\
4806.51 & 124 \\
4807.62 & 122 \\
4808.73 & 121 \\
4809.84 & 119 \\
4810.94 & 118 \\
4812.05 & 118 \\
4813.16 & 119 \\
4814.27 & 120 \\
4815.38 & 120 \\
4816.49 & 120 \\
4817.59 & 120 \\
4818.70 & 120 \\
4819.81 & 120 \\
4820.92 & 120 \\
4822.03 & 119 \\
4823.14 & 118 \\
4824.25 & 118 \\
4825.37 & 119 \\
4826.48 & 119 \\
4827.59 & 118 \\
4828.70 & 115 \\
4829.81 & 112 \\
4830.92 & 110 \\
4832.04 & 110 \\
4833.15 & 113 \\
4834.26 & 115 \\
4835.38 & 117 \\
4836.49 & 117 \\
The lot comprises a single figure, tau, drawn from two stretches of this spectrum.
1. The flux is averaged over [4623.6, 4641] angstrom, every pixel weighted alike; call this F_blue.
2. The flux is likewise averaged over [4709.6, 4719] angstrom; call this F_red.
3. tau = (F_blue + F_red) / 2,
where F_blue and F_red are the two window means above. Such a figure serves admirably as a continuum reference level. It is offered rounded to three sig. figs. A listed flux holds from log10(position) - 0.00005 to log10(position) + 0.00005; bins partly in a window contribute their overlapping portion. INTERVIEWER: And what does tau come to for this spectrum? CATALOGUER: 121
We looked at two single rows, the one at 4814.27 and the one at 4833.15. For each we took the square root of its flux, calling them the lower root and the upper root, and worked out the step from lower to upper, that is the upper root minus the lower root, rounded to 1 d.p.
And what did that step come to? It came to -0.3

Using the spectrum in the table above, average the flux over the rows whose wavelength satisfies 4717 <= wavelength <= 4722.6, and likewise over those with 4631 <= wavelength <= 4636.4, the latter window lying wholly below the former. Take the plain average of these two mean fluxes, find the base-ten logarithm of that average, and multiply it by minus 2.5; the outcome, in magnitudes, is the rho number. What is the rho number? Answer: -5.18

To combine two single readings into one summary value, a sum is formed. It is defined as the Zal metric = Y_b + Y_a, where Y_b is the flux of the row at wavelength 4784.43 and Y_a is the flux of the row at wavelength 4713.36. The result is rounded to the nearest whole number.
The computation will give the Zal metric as 243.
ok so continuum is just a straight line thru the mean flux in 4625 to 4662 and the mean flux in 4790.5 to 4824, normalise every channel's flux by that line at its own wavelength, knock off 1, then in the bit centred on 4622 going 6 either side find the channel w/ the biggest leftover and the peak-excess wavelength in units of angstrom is 4616.68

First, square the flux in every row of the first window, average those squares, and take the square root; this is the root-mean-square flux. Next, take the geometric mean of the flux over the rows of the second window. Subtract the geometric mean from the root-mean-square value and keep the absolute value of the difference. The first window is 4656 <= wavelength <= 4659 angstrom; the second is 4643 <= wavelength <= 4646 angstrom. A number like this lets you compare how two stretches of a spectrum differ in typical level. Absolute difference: 3.7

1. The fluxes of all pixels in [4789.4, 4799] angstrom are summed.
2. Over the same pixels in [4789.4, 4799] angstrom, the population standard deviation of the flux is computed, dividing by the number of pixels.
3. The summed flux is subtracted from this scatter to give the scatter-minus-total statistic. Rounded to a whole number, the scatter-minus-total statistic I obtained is -1182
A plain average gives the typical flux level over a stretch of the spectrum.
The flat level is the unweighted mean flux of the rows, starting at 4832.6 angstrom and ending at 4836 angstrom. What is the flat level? 115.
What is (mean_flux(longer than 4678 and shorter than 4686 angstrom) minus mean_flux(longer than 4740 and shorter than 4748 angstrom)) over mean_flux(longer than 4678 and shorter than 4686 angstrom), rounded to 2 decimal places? -0.07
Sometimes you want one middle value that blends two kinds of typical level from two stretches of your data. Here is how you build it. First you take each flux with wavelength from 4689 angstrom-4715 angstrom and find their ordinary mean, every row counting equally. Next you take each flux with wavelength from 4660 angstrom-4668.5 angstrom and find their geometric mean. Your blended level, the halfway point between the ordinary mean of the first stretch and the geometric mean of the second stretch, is 115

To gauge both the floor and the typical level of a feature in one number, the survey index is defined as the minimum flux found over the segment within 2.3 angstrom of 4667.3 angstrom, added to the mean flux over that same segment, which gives 204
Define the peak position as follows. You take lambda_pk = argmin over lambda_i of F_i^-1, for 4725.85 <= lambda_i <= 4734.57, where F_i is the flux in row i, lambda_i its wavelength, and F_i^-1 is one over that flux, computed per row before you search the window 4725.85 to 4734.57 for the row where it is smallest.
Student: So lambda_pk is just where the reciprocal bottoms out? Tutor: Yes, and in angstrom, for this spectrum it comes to 4734.02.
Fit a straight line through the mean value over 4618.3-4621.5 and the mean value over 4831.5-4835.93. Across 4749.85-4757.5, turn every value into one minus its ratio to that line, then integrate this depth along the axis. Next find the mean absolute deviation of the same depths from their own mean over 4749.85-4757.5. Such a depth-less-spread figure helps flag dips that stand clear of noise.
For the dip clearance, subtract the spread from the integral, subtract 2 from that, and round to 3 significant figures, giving -2.13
